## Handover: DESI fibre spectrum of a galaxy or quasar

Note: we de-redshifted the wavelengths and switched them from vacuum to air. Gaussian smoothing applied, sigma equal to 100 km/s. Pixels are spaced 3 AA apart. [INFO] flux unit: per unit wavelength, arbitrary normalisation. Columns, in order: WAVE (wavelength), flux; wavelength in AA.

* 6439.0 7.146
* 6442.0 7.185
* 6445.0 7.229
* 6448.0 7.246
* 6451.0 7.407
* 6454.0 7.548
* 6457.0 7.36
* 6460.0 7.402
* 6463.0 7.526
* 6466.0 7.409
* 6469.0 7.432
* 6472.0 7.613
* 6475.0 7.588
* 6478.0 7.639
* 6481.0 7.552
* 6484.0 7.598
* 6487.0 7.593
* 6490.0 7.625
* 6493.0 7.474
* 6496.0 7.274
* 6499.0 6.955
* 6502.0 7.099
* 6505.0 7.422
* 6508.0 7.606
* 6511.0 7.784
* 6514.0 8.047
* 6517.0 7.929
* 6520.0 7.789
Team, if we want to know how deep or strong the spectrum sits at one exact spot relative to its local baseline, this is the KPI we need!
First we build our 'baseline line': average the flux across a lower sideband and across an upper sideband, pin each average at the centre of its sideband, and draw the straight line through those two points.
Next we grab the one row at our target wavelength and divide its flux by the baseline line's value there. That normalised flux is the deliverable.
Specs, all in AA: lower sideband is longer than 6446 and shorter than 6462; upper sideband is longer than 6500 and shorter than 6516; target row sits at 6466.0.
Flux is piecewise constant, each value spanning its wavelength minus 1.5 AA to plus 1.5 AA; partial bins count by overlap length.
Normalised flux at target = 1.00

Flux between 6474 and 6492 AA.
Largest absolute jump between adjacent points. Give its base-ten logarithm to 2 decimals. -1.06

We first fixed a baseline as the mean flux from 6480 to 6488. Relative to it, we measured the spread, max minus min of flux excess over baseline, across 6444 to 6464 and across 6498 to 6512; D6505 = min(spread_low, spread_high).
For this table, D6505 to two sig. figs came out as 0.32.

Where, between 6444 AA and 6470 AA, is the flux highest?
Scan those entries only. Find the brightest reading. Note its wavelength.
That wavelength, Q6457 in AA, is 6454.0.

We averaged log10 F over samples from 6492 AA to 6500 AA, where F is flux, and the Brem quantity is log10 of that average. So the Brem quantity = -0.066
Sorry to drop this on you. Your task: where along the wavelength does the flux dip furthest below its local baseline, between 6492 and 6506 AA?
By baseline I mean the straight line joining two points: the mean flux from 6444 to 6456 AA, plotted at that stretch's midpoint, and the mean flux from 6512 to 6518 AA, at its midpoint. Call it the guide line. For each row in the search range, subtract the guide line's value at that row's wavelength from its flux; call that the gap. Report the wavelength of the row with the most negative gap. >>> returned 6499.0 AA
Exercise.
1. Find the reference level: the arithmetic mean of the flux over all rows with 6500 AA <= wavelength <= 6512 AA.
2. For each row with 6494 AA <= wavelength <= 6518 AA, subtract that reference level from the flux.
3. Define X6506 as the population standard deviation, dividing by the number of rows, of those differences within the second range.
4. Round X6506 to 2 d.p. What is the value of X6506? 0.37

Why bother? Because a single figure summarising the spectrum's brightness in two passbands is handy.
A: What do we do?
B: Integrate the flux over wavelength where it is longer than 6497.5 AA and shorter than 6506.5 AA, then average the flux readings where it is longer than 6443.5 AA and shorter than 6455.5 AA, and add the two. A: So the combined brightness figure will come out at 72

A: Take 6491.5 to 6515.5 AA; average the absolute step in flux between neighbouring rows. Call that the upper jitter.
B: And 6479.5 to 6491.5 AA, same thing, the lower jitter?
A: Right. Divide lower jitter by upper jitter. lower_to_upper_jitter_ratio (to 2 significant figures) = 0.12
